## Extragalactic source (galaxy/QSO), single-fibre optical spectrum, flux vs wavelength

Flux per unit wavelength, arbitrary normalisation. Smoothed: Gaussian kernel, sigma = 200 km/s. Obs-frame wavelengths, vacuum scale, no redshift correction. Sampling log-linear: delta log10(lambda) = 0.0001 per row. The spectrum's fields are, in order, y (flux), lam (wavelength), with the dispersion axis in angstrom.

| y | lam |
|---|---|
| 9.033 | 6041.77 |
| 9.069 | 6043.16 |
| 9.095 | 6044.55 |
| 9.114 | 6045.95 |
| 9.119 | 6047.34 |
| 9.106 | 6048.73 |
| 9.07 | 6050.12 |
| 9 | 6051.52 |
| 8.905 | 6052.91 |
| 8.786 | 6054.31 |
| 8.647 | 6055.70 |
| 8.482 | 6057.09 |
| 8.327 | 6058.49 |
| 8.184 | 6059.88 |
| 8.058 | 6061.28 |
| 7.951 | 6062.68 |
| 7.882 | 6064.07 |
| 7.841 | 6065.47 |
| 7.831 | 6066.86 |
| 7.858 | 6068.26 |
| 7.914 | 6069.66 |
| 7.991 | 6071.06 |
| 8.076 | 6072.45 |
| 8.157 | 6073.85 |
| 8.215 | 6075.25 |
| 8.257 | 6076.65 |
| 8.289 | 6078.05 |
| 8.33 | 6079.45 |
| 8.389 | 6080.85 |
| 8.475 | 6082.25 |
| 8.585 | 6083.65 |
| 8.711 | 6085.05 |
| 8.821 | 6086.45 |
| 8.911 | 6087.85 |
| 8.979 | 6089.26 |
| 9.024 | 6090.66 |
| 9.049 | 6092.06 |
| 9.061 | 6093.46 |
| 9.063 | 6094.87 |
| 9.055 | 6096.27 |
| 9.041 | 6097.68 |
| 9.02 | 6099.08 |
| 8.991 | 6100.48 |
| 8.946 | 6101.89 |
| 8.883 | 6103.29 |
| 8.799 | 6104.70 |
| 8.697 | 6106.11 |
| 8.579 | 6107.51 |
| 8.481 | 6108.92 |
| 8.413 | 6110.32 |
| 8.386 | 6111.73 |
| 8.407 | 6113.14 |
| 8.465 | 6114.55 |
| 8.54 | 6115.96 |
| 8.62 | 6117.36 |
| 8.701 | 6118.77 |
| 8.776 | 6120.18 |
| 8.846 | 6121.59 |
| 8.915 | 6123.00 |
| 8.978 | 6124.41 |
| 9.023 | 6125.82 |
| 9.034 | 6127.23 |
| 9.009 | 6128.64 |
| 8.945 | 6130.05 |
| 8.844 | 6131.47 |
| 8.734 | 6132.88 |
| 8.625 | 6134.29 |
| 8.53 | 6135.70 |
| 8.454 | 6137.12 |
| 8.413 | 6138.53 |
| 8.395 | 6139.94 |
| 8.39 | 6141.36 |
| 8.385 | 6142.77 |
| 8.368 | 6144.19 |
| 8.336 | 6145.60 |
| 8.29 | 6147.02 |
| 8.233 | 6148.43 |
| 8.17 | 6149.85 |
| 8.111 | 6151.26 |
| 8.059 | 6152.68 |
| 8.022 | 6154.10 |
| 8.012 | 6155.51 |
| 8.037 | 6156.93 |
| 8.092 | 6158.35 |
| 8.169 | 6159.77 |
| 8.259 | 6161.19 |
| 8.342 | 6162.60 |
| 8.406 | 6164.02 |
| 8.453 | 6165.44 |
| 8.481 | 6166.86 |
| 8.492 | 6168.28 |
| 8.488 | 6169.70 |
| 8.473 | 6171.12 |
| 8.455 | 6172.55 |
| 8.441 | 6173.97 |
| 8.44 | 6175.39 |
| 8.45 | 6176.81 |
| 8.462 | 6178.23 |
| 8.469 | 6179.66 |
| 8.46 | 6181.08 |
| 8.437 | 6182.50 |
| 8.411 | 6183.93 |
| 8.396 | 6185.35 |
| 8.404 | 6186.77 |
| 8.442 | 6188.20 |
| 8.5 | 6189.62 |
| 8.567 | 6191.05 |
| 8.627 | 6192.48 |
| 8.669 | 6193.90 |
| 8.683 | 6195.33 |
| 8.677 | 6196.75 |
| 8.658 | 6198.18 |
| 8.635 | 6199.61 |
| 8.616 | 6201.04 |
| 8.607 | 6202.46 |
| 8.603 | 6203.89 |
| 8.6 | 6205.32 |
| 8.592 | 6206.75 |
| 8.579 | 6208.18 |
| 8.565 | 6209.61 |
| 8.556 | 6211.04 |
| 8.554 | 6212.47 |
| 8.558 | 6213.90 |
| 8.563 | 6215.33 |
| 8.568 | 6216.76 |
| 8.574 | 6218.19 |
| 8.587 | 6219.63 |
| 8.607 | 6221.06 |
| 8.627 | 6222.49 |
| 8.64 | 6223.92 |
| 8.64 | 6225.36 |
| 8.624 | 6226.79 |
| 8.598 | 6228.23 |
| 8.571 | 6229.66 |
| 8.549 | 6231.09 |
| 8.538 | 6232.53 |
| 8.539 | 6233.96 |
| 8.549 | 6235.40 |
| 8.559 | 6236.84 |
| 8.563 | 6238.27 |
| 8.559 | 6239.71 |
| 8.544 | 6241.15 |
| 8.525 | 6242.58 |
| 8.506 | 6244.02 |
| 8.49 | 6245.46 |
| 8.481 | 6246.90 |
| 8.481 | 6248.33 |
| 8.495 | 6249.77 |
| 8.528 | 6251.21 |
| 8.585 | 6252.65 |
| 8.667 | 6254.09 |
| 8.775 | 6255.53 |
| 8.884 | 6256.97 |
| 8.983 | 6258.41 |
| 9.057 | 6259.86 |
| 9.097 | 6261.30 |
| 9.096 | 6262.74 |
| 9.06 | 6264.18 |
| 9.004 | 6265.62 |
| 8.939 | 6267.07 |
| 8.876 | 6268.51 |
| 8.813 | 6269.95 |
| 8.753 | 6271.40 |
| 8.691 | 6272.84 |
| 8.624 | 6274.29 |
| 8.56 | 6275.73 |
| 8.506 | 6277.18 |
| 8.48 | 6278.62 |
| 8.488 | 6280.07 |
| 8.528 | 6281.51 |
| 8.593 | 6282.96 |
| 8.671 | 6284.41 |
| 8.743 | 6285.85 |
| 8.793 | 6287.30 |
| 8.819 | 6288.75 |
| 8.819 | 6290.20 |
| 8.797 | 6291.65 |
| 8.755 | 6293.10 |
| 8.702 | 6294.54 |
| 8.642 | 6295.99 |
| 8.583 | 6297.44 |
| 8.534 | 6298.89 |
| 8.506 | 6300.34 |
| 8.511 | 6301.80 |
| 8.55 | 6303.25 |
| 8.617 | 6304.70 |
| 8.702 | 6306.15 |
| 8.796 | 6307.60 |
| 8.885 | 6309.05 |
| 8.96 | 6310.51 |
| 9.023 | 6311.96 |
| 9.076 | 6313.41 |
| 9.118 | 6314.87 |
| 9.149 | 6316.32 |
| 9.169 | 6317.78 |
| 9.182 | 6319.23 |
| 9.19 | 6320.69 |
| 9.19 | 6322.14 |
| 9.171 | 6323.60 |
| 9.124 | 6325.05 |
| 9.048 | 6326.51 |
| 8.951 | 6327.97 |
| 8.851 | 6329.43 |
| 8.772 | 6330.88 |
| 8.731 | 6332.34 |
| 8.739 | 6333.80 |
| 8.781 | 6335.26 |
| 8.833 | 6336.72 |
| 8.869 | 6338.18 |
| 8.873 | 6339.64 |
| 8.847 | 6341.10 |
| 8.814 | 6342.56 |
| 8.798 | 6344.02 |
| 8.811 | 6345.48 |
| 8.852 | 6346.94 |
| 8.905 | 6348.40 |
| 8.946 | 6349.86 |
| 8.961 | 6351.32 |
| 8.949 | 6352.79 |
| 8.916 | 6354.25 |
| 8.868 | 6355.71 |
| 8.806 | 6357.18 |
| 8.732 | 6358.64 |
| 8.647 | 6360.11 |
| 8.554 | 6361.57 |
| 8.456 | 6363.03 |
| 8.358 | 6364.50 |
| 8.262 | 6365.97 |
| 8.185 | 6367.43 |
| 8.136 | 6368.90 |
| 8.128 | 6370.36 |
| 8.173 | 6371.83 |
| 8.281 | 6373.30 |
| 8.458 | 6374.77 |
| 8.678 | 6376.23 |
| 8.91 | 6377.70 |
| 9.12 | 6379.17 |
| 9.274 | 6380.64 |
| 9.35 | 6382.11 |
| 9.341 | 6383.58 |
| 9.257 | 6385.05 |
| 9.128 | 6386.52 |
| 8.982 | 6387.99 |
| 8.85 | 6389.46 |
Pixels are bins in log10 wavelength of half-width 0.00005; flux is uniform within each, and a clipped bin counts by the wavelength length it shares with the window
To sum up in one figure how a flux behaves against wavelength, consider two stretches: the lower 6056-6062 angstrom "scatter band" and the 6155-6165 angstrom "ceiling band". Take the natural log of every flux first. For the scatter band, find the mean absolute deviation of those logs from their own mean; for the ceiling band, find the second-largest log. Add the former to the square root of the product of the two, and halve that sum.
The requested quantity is 0.10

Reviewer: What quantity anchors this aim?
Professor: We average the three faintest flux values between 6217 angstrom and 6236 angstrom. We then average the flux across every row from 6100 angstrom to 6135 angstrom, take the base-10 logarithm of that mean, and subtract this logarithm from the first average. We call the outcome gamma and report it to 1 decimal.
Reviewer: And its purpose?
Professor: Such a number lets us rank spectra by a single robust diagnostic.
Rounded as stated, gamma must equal 7.6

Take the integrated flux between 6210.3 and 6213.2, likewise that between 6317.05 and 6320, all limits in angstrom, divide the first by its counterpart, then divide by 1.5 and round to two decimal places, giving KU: 0.61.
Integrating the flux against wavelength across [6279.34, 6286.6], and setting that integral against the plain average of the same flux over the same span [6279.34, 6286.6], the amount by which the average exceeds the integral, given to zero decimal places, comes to -54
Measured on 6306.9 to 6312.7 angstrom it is -43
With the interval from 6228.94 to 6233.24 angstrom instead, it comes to -28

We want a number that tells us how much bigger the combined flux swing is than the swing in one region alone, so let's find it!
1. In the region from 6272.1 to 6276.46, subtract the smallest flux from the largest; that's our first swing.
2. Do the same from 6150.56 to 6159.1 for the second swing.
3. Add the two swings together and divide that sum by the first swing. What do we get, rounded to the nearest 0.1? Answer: 1.8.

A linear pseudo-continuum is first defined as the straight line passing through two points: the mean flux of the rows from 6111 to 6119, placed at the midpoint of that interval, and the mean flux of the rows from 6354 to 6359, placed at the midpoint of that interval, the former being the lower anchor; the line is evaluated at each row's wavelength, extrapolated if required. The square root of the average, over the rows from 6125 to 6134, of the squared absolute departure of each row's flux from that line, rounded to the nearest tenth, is 0.4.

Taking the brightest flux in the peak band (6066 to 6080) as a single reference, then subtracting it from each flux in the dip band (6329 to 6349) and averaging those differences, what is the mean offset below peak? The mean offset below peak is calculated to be 0.49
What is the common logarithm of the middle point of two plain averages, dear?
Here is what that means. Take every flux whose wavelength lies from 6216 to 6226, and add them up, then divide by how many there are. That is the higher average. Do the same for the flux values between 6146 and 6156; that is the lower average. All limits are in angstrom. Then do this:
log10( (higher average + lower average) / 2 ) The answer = 0.923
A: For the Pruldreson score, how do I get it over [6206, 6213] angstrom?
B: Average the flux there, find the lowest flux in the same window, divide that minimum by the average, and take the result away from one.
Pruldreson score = 0.002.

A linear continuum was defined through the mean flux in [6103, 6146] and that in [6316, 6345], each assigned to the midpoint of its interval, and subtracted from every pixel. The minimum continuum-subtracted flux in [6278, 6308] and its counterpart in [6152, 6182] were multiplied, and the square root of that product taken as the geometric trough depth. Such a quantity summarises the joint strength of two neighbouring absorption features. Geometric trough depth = 0.52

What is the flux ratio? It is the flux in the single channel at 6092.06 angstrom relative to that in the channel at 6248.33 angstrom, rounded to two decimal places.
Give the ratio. 1.07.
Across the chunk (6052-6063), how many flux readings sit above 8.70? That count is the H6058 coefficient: 2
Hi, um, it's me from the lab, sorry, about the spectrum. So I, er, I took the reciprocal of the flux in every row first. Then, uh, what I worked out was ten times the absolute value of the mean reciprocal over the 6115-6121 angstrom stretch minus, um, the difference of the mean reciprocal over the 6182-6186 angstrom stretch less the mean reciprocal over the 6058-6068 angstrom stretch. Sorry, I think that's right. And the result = 1.22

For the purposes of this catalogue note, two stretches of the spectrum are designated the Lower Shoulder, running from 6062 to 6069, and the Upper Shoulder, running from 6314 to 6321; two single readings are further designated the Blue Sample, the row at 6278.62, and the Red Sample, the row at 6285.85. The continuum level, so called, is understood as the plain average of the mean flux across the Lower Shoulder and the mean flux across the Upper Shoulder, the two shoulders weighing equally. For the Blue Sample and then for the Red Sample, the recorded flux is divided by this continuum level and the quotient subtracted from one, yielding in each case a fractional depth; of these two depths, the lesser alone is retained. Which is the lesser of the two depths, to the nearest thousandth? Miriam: -0.027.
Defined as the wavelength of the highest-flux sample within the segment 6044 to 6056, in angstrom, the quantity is 6047.34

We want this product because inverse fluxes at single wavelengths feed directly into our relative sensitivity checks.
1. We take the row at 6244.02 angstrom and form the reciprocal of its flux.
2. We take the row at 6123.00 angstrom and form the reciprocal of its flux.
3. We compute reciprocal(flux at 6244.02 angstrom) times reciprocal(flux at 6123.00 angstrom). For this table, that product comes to 0.0132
